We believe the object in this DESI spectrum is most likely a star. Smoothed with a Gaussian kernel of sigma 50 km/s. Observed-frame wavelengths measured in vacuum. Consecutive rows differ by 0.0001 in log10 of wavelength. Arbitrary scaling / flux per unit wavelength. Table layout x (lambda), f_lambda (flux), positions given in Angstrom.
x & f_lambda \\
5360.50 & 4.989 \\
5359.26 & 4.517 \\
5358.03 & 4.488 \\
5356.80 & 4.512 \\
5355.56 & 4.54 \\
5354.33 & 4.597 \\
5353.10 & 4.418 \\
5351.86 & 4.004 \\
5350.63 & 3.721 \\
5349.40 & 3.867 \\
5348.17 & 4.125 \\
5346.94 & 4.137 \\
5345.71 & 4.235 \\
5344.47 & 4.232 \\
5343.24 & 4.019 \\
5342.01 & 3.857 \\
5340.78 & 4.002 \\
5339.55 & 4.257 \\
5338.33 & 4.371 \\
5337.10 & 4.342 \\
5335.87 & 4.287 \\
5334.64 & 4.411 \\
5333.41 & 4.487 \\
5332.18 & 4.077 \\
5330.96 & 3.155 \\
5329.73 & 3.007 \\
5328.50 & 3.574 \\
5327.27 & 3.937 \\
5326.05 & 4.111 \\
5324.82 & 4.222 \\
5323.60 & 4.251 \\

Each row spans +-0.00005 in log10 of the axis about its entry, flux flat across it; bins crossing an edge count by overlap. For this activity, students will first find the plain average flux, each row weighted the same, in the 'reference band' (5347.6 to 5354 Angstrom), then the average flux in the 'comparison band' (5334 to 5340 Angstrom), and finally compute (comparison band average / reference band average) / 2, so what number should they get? 0.54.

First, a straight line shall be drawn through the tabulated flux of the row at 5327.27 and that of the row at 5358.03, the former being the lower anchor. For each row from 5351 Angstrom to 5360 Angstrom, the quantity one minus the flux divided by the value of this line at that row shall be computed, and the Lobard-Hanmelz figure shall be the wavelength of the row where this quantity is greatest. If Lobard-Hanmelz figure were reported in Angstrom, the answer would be 5351.86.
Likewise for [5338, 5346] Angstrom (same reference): 5342.01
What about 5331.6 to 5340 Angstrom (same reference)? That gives 5332.18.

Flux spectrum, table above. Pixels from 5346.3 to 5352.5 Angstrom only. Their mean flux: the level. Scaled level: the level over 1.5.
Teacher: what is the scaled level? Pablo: 2.65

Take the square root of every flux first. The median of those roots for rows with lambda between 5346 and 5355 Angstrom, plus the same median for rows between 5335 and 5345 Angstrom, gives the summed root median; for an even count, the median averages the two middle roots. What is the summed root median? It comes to 4.09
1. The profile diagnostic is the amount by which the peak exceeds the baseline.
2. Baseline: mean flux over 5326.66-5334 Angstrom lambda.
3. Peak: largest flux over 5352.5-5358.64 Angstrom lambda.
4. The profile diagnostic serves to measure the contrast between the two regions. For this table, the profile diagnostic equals 0.9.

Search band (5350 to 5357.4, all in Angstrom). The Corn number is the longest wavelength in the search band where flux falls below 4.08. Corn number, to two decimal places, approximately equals 5351.86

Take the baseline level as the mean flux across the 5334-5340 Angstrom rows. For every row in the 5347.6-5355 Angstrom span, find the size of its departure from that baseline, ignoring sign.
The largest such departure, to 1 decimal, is 0.6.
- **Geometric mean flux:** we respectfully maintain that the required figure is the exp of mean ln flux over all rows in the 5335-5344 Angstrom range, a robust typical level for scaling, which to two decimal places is 4.16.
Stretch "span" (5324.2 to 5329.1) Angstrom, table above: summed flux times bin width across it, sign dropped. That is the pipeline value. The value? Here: 19.4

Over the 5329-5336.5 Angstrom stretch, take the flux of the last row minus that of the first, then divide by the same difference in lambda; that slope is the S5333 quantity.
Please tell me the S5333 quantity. 0.21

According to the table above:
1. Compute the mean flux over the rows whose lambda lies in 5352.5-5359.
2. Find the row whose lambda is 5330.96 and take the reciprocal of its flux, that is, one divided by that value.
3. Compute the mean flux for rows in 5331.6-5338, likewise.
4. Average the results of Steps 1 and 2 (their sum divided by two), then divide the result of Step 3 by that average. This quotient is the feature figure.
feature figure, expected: 1.79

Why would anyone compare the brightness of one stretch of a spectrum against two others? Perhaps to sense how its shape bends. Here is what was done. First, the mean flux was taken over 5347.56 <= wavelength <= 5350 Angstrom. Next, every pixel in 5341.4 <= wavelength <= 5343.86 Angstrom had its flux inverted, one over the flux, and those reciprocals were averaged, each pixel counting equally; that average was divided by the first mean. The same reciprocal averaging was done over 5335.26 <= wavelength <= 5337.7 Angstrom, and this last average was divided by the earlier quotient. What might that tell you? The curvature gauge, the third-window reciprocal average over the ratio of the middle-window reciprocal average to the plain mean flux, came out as 3.6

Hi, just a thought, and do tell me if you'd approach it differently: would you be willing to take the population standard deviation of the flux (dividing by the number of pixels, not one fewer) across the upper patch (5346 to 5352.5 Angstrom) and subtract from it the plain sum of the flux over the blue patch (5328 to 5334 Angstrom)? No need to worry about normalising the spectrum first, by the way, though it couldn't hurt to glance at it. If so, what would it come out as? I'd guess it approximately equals -18.1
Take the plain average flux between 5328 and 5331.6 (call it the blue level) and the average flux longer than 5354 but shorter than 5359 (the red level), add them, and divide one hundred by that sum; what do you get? 12.9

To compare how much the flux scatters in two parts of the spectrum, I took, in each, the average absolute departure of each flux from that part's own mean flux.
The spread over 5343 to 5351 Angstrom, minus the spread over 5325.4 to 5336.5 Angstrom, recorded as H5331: -0.28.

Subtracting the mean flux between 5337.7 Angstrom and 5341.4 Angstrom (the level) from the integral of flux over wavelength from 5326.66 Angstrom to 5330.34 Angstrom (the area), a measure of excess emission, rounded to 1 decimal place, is 8.7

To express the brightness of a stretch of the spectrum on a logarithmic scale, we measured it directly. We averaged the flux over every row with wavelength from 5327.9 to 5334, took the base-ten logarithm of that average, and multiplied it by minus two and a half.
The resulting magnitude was -1.41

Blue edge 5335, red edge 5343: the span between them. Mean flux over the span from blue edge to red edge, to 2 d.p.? 4.19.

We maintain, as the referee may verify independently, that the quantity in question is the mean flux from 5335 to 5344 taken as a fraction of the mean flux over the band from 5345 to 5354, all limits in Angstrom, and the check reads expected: 1.02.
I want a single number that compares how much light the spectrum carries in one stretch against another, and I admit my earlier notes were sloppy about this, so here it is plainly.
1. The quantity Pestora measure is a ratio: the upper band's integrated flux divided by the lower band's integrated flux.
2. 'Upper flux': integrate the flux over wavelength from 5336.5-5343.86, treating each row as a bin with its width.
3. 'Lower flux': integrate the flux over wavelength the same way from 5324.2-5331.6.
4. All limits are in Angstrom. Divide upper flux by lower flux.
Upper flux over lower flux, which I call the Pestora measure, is 1.1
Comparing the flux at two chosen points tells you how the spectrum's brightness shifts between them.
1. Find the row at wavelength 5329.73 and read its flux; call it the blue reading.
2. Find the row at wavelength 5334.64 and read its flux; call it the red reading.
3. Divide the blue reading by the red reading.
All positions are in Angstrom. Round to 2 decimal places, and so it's 0.68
